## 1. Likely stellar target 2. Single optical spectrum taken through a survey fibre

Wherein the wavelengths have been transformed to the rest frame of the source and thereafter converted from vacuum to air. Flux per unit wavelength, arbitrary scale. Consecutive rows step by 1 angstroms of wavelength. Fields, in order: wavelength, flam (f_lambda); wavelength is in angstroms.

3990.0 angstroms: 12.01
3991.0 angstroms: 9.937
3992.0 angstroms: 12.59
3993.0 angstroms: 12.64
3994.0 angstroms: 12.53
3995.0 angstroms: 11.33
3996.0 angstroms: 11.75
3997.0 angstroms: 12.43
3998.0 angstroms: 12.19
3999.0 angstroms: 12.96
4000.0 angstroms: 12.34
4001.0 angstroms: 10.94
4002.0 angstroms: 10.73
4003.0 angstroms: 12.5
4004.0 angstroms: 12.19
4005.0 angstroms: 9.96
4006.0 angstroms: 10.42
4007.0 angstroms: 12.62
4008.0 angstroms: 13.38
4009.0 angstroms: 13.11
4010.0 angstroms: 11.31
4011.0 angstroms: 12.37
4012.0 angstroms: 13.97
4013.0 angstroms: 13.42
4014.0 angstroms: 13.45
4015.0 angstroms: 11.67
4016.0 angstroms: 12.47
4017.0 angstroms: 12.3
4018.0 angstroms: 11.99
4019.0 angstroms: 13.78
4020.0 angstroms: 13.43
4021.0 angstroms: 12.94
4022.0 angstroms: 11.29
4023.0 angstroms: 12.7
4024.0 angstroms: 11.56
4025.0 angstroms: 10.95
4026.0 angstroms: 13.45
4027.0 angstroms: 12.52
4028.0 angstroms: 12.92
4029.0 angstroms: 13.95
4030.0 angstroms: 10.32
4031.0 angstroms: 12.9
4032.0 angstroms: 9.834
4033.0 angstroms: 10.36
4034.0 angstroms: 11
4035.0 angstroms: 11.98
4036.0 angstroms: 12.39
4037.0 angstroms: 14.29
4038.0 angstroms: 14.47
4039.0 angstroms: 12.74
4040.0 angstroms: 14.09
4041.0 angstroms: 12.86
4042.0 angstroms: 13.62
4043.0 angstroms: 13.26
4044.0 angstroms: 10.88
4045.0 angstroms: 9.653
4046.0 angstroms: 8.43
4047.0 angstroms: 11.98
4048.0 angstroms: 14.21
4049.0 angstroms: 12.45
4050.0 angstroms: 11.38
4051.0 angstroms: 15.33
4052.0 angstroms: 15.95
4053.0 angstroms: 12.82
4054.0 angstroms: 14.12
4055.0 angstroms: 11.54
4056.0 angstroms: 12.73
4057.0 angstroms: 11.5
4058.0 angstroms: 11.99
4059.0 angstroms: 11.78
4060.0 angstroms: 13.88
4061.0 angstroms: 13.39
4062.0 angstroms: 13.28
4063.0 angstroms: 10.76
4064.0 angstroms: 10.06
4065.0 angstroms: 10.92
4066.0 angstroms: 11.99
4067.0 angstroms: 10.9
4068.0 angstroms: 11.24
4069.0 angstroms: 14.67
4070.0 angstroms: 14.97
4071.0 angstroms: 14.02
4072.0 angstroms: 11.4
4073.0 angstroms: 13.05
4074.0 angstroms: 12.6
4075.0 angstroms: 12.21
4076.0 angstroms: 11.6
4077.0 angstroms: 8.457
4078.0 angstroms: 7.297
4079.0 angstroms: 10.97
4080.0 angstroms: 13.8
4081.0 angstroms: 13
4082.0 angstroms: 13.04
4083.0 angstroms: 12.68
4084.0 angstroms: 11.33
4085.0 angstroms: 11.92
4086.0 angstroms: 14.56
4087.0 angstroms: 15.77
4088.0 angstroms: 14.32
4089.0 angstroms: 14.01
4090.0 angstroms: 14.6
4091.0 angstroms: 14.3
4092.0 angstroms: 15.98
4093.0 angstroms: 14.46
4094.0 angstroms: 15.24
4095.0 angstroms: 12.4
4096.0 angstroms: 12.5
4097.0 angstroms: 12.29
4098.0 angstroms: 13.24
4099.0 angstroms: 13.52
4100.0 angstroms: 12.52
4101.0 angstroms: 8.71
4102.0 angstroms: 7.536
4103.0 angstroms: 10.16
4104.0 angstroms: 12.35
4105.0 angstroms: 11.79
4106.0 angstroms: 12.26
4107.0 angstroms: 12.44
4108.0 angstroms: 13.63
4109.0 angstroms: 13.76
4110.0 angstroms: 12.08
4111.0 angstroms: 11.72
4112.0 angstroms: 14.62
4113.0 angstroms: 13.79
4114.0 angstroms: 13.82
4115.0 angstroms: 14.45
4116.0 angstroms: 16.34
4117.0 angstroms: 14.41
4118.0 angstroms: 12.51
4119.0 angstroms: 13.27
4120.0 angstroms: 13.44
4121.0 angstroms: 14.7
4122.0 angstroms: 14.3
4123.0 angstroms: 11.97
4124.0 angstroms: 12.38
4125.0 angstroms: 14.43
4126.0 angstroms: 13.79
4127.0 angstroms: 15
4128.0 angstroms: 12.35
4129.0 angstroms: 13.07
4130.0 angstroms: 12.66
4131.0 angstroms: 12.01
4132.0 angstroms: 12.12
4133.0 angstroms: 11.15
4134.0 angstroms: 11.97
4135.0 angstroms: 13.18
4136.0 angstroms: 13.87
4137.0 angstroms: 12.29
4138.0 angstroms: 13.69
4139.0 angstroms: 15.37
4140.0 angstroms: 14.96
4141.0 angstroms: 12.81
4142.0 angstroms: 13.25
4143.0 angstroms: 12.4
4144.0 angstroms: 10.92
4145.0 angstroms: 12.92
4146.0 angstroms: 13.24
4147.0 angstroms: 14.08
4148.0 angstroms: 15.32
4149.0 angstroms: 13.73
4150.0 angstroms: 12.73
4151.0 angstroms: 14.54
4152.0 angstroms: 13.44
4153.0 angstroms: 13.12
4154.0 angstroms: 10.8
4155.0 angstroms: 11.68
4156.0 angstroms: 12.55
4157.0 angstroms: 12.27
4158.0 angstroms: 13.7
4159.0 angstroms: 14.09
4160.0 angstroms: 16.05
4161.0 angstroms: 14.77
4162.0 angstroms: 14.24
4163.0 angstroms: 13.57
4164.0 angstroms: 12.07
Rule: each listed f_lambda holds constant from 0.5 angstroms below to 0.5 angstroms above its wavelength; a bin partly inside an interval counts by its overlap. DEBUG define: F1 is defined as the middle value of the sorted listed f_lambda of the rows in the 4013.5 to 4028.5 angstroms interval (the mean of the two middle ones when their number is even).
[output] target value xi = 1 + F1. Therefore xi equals 13.5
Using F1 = 12.5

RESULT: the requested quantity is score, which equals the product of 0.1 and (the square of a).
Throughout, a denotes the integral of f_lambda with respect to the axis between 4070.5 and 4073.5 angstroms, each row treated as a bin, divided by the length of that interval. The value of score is 16.4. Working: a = 12.8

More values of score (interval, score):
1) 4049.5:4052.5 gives 20.2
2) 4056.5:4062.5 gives 16.0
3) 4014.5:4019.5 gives 15.5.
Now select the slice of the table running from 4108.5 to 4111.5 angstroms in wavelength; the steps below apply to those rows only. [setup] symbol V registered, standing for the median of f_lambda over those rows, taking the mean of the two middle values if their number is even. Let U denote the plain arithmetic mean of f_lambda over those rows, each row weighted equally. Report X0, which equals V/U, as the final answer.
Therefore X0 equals 0.96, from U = 12.5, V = 12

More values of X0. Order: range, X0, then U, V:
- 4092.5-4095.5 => 1.03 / 14.0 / 14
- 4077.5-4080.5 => 1.03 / 10.7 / 11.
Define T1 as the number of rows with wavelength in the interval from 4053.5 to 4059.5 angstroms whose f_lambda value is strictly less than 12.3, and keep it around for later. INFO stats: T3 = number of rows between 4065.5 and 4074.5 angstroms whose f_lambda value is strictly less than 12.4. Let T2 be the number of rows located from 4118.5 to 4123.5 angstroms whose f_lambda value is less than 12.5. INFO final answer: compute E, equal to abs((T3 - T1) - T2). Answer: 1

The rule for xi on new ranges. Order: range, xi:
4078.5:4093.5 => 15.0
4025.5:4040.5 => 13.7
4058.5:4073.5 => 13.0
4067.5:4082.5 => 13.6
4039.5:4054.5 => 13.9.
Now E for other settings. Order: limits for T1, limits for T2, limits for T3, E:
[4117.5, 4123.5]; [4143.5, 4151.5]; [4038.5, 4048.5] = 2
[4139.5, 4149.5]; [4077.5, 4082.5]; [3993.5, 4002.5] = 3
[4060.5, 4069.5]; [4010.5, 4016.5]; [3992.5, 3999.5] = 6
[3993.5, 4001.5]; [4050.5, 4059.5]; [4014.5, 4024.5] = 3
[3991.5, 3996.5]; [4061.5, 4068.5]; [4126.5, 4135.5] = 3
